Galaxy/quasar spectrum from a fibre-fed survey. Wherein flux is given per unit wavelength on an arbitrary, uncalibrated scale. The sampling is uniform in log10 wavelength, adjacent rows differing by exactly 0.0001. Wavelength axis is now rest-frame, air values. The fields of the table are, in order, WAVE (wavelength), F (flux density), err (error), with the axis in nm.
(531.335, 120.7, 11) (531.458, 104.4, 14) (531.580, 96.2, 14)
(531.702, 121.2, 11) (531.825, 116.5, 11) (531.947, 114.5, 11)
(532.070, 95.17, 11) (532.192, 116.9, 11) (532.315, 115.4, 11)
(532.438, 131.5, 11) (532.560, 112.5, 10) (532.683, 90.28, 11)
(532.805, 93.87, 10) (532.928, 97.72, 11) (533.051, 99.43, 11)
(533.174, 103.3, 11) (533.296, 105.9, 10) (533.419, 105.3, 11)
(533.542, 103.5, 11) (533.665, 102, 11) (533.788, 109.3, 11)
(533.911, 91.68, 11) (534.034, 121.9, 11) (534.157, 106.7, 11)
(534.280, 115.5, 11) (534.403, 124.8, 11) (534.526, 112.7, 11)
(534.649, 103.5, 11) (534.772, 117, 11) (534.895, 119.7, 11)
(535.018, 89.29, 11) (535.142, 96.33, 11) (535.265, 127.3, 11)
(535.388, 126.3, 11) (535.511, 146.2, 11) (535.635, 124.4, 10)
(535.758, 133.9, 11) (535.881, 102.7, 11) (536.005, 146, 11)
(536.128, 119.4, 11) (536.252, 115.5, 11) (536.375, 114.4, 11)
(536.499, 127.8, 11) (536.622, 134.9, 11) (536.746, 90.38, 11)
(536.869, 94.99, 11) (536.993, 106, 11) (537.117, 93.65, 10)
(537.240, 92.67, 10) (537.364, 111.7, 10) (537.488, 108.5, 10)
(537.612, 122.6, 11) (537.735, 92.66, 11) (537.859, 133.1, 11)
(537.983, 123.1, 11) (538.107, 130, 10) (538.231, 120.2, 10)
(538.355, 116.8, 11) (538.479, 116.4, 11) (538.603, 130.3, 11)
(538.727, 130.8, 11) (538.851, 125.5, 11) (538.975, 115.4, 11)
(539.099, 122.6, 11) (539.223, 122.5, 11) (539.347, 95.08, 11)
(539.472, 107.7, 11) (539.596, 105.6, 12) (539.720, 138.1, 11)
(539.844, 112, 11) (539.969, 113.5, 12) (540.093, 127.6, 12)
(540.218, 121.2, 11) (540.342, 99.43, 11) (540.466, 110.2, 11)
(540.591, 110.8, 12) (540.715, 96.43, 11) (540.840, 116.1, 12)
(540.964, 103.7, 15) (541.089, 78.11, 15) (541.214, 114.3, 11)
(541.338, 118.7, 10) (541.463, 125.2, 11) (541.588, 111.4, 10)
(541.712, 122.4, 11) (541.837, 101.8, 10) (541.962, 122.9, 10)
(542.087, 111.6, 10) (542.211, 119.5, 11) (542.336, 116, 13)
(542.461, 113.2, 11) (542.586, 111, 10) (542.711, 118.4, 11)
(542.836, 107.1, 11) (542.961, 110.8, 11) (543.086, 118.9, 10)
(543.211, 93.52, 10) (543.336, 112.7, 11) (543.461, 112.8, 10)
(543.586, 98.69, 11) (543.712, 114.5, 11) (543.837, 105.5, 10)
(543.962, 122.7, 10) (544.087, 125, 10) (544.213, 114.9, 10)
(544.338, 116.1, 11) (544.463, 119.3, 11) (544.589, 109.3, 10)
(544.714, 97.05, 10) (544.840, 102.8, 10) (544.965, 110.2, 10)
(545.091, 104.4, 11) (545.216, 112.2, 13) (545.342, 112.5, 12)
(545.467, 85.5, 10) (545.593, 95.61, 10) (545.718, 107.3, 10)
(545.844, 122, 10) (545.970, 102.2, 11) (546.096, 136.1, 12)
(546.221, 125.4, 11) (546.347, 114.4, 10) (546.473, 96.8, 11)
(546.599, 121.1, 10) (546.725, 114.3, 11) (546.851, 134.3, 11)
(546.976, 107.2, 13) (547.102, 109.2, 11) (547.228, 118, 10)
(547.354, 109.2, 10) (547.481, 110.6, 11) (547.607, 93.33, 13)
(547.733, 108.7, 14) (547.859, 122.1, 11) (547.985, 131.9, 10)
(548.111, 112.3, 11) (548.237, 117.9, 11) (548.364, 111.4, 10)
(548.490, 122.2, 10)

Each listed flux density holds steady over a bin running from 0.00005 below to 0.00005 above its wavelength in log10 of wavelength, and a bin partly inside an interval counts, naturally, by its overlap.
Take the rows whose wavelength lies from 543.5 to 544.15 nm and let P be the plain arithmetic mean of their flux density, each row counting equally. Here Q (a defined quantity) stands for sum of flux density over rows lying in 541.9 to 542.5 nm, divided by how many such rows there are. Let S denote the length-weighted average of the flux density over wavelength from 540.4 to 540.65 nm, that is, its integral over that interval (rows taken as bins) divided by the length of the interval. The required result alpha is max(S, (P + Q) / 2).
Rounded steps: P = 113.3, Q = 117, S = 110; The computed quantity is 115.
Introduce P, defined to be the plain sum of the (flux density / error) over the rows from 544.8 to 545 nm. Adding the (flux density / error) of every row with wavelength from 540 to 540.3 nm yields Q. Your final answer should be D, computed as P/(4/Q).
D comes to 115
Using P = 21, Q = 22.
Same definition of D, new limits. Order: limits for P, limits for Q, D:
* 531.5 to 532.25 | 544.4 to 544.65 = 317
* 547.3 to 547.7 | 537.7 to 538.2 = 315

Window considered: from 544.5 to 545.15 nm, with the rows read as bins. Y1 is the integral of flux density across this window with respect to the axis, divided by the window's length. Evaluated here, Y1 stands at 105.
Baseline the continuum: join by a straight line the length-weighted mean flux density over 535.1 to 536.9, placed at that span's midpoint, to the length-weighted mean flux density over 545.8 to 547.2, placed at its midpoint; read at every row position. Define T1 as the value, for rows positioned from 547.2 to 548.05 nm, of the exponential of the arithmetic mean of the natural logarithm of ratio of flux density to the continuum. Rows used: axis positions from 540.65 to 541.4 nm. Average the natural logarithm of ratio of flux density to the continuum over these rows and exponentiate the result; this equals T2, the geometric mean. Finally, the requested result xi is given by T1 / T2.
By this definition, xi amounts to 1.114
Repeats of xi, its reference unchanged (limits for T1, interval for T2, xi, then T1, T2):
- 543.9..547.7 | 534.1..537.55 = 1.013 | 0.95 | 0.938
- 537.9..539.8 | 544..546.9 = 1.049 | 1.00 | 0.952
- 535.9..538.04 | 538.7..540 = 0.955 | 0.93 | 0.976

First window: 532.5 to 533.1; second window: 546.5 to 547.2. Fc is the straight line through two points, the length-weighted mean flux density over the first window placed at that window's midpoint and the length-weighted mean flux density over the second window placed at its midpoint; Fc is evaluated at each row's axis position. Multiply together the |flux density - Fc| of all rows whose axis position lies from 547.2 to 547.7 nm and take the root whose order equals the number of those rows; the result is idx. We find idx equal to 6.2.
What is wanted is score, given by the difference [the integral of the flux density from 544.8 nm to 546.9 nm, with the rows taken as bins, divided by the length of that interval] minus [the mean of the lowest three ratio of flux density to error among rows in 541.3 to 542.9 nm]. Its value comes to 102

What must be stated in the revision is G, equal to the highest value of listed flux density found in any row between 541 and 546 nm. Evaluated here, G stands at 125.2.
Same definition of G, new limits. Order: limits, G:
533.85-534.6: 124.8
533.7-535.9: 146.2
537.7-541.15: 138.1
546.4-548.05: 134.3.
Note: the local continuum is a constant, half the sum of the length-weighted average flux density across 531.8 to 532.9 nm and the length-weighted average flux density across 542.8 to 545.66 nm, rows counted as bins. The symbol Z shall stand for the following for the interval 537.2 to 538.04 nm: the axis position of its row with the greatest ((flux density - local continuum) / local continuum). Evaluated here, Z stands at 537.859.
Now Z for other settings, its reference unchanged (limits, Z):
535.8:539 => 536.005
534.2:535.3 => 535.265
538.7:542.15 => 539.720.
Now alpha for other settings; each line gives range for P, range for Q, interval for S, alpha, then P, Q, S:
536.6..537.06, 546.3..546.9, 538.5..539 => 126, 106.6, 116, 126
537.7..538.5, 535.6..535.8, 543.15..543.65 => 124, 118.9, 129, 104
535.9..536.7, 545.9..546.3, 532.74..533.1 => 124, 126.3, 121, 97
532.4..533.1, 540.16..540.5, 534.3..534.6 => 118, 104.2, 110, 118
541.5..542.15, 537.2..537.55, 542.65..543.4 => 110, 114.0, 104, 110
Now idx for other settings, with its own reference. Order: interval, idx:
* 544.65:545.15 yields 9.0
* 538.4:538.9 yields 18.7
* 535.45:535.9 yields 8.4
